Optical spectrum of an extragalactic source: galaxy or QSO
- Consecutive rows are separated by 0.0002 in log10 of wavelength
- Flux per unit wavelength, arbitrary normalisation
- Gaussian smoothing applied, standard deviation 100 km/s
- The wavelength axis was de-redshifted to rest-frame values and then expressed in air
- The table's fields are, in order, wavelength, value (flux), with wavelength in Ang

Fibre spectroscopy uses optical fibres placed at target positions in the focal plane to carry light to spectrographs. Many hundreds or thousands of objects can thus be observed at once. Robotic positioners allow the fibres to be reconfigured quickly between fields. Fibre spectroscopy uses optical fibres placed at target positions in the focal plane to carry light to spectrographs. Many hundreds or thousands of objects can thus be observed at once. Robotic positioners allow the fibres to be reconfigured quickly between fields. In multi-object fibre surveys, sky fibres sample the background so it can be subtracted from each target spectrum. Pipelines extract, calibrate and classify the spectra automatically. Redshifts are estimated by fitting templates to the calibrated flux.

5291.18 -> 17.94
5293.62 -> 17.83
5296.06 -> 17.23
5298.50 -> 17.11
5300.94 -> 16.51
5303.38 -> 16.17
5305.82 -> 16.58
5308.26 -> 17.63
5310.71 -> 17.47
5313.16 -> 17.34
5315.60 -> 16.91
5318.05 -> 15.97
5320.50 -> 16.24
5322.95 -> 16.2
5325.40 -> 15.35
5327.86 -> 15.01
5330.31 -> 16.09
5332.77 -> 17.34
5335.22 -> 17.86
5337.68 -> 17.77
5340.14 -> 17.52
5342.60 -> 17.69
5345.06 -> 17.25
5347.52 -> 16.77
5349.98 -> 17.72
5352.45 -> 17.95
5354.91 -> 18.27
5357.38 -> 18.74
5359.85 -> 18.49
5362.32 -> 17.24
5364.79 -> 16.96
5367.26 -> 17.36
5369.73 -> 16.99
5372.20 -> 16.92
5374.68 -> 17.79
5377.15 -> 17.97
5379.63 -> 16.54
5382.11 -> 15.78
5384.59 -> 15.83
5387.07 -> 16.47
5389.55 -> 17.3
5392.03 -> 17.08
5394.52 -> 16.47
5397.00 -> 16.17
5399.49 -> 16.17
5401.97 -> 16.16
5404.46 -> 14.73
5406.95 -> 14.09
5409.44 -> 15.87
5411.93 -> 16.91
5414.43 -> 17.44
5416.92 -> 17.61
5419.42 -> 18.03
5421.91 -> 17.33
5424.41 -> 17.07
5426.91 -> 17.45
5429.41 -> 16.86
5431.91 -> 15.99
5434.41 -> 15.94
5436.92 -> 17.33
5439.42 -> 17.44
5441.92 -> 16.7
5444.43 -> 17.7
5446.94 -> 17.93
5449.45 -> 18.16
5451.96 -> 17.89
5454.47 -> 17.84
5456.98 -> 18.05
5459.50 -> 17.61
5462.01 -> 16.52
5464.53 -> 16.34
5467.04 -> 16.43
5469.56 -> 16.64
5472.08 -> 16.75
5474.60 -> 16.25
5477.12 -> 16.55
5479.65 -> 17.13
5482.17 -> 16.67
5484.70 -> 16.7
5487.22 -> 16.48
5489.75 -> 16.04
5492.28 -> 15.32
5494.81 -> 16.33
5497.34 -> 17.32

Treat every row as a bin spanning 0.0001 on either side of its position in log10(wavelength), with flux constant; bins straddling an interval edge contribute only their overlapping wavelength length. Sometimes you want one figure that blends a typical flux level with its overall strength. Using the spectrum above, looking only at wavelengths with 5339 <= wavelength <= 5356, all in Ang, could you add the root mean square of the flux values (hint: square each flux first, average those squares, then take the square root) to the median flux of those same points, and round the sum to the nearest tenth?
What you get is 35.3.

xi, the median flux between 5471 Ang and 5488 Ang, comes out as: 16.7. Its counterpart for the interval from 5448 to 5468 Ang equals 17.7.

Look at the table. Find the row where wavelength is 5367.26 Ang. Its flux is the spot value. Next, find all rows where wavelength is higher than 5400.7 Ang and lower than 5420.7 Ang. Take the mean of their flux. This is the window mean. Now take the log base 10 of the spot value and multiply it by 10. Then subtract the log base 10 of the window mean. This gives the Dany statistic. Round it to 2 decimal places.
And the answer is 11.18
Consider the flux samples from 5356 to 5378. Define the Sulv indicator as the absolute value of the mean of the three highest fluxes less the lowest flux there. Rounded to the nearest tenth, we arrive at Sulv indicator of 1.5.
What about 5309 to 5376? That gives 3.5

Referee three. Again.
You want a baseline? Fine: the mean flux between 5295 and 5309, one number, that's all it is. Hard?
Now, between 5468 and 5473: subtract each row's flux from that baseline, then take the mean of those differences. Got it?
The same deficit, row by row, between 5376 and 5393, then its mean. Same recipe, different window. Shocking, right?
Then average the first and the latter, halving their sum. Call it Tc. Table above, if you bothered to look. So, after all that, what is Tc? 0.17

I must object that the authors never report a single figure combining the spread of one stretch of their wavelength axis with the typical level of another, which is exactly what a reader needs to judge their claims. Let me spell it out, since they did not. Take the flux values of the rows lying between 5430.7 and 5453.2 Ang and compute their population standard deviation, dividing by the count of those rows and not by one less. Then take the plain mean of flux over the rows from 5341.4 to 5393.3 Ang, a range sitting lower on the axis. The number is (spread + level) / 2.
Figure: 9.04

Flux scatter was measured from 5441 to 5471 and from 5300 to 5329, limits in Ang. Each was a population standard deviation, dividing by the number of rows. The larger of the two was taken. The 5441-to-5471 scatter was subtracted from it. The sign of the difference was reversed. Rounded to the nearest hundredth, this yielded -0.08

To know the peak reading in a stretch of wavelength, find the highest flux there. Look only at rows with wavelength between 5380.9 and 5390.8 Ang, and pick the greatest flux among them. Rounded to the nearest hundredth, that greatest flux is 17.30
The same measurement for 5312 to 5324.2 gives 17.34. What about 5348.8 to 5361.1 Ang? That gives 18.74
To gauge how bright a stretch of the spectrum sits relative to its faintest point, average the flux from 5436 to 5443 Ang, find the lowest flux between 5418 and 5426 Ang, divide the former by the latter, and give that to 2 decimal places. 1.01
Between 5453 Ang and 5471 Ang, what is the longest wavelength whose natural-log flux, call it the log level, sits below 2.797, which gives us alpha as 5464.53 Ang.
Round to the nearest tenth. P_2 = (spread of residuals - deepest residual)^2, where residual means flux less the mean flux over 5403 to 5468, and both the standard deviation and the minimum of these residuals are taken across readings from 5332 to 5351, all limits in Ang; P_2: 0.3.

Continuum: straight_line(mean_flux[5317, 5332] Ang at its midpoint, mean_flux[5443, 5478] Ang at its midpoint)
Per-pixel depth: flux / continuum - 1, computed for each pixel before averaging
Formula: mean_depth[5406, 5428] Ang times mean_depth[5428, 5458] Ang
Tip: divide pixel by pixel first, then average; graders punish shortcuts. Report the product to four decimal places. 0.0001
